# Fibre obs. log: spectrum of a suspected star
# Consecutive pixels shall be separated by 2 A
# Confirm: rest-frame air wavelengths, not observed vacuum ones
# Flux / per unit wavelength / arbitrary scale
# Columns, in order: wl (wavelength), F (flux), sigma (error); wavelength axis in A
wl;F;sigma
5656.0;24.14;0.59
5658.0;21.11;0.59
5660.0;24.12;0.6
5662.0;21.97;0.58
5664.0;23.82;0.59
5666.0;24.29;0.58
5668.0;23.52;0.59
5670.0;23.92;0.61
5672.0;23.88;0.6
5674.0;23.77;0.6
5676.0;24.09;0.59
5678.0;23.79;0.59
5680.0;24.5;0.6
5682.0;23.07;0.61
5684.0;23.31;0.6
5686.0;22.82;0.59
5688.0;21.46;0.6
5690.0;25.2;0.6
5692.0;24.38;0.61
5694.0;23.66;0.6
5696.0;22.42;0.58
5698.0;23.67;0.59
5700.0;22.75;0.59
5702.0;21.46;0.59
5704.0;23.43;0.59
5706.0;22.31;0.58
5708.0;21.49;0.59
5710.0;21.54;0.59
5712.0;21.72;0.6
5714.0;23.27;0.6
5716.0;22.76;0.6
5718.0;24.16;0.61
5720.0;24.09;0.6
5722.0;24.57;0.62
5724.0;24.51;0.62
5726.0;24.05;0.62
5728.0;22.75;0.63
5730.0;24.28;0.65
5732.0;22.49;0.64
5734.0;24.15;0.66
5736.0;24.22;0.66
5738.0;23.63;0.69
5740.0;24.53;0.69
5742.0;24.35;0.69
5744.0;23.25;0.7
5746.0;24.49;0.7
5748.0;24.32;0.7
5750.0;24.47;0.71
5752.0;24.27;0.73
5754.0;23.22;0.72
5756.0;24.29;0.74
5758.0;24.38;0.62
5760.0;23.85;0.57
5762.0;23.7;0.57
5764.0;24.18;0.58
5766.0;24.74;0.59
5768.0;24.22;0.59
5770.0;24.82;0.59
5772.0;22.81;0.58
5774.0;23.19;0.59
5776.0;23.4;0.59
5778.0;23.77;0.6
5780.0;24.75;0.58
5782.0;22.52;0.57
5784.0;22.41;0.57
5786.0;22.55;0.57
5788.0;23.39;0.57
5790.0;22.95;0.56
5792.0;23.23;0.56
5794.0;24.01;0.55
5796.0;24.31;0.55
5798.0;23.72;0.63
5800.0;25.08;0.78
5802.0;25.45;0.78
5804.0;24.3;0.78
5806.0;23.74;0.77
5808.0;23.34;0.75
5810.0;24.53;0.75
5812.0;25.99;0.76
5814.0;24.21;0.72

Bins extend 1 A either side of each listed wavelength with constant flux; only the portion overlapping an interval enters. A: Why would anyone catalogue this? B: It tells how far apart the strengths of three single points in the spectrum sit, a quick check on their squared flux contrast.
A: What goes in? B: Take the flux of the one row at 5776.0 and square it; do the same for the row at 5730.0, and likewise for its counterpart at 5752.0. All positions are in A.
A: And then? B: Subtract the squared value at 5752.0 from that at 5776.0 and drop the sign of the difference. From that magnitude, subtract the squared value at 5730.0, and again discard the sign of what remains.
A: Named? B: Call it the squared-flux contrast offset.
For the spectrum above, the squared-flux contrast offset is 548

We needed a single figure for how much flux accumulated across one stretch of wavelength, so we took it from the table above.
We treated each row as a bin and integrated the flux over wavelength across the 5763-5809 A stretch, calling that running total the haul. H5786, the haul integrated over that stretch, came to 1094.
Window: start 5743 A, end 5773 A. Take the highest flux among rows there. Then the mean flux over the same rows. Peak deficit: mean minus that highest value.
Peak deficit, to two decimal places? -0.75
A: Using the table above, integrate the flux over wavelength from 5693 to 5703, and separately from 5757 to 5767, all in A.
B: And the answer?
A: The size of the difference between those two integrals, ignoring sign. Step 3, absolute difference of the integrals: 14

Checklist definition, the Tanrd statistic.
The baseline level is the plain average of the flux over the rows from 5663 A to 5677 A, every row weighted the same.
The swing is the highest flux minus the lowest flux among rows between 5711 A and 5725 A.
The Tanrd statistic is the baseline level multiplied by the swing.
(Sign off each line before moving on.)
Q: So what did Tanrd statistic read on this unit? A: 68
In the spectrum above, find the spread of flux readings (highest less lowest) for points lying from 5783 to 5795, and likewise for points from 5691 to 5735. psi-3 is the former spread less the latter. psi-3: -1.5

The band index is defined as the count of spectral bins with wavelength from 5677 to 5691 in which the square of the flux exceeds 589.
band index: 2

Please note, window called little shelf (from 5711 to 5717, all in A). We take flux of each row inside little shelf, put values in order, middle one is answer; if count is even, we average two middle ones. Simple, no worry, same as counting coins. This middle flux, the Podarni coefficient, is 22.8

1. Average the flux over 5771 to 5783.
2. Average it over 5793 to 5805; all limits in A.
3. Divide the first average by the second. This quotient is 0.96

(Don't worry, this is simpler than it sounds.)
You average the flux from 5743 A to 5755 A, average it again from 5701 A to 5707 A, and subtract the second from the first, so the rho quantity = 1.6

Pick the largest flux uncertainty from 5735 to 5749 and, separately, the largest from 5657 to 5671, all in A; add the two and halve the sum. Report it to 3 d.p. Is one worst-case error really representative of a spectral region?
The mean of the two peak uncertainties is 0.655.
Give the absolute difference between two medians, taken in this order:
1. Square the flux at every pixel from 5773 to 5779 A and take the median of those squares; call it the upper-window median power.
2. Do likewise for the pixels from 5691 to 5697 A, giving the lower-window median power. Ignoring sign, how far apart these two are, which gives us 12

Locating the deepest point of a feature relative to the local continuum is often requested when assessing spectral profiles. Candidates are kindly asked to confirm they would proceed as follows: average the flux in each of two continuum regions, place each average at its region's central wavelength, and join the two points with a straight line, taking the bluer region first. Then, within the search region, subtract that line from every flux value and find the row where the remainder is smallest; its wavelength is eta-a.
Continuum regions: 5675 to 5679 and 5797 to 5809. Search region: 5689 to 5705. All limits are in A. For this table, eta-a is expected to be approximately 5702.0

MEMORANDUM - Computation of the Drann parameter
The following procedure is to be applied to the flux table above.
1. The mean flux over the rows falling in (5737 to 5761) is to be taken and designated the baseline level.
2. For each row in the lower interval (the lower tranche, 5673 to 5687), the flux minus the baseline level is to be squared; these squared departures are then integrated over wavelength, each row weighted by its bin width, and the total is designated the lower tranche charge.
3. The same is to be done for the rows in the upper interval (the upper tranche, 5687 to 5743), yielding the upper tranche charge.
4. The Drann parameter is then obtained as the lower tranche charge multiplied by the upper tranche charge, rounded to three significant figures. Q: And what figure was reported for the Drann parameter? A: 724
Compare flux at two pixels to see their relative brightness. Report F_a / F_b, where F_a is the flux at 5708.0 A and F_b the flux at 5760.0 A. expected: 0.90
